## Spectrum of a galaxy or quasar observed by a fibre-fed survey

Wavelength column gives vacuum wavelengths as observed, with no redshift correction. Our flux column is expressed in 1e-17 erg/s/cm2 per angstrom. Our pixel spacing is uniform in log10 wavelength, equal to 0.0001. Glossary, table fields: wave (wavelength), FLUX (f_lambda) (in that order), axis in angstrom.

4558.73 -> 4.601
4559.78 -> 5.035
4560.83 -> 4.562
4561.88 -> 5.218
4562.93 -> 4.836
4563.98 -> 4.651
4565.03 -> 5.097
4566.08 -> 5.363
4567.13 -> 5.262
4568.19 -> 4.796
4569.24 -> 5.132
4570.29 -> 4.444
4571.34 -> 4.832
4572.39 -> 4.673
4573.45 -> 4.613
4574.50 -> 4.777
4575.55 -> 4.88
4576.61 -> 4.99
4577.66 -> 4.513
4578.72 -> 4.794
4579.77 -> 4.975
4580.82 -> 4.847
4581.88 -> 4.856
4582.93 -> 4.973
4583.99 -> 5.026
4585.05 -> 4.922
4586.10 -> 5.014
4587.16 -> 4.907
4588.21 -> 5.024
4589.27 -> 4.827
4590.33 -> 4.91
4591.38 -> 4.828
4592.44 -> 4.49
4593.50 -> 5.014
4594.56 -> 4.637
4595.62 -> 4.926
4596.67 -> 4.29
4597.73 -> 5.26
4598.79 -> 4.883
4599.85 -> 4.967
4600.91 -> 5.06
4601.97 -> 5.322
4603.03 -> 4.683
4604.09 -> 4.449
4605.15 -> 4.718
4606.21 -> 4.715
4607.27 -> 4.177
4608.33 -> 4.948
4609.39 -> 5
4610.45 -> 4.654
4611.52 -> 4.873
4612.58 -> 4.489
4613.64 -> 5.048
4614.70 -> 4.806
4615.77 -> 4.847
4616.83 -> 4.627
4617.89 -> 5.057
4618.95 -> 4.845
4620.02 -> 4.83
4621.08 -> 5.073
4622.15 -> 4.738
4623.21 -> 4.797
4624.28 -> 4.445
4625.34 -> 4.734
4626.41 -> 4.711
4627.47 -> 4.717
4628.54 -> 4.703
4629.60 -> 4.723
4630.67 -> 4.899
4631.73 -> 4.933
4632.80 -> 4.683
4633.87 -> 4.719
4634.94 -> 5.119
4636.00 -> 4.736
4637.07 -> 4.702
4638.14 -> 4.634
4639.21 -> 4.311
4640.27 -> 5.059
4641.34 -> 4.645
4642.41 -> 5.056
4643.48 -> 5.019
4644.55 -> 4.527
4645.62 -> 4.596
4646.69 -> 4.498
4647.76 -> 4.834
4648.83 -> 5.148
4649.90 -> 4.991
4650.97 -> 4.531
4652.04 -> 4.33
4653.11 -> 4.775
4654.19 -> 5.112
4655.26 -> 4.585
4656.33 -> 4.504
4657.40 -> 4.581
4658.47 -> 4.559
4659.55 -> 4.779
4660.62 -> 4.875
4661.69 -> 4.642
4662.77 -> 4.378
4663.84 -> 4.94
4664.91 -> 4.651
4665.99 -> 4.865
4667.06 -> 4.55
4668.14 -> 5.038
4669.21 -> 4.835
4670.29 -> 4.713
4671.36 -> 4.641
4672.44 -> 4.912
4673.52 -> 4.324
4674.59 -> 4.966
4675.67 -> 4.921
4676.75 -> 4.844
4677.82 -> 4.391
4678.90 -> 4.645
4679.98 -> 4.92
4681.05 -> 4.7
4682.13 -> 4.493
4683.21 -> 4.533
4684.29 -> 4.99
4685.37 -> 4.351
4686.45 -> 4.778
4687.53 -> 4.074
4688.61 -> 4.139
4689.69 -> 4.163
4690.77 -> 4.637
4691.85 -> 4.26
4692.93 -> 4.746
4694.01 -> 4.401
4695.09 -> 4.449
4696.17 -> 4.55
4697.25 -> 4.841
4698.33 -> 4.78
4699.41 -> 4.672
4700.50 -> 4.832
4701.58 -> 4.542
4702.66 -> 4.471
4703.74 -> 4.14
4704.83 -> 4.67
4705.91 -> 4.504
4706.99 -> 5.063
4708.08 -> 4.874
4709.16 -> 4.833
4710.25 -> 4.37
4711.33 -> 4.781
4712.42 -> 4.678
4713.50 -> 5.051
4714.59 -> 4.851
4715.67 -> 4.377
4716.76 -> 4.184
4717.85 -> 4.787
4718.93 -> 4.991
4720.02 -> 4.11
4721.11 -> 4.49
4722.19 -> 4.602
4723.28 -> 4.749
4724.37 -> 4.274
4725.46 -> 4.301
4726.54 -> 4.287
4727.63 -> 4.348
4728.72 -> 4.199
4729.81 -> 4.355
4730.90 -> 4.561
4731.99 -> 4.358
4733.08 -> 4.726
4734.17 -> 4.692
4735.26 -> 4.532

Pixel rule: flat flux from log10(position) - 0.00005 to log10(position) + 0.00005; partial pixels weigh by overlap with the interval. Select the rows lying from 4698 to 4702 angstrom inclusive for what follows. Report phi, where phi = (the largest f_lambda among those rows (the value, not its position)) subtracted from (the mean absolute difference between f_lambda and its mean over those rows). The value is -4.73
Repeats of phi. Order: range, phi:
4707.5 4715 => -4.91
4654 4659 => -4.93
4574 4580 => -4.86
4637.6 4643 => -4.81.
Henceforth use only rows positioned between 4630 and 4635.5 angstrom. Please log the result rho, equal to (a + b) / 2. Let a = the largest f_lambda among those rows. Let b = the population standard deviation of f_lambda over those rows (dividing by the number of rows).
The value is 2.64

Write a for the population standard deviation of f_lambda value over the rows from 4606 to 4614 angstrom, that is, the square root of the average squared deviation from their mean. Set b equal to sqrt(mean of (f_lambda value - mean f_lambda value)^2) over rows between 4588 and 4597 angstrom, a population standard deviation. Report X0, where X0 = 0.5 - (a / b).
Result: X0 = -0.7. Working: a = 0.28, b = 0.236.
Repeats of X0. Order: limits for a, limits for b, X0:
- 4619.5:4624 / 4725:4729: -1.9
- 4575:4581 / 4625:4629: -13.4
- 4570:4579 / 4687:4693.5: -0.1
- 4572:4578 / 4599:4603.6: -0.2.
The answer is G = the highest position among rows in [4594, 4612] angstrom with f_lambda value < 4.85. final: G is 4610.45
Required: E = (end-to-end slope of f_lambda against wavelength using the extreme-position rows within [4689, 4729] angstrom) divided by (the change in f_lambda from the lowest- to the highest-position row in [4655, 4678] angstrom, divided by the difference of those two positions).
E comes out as -0.1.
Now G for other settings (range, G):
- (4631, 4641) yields 4639.21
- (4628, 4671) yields 4670.29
